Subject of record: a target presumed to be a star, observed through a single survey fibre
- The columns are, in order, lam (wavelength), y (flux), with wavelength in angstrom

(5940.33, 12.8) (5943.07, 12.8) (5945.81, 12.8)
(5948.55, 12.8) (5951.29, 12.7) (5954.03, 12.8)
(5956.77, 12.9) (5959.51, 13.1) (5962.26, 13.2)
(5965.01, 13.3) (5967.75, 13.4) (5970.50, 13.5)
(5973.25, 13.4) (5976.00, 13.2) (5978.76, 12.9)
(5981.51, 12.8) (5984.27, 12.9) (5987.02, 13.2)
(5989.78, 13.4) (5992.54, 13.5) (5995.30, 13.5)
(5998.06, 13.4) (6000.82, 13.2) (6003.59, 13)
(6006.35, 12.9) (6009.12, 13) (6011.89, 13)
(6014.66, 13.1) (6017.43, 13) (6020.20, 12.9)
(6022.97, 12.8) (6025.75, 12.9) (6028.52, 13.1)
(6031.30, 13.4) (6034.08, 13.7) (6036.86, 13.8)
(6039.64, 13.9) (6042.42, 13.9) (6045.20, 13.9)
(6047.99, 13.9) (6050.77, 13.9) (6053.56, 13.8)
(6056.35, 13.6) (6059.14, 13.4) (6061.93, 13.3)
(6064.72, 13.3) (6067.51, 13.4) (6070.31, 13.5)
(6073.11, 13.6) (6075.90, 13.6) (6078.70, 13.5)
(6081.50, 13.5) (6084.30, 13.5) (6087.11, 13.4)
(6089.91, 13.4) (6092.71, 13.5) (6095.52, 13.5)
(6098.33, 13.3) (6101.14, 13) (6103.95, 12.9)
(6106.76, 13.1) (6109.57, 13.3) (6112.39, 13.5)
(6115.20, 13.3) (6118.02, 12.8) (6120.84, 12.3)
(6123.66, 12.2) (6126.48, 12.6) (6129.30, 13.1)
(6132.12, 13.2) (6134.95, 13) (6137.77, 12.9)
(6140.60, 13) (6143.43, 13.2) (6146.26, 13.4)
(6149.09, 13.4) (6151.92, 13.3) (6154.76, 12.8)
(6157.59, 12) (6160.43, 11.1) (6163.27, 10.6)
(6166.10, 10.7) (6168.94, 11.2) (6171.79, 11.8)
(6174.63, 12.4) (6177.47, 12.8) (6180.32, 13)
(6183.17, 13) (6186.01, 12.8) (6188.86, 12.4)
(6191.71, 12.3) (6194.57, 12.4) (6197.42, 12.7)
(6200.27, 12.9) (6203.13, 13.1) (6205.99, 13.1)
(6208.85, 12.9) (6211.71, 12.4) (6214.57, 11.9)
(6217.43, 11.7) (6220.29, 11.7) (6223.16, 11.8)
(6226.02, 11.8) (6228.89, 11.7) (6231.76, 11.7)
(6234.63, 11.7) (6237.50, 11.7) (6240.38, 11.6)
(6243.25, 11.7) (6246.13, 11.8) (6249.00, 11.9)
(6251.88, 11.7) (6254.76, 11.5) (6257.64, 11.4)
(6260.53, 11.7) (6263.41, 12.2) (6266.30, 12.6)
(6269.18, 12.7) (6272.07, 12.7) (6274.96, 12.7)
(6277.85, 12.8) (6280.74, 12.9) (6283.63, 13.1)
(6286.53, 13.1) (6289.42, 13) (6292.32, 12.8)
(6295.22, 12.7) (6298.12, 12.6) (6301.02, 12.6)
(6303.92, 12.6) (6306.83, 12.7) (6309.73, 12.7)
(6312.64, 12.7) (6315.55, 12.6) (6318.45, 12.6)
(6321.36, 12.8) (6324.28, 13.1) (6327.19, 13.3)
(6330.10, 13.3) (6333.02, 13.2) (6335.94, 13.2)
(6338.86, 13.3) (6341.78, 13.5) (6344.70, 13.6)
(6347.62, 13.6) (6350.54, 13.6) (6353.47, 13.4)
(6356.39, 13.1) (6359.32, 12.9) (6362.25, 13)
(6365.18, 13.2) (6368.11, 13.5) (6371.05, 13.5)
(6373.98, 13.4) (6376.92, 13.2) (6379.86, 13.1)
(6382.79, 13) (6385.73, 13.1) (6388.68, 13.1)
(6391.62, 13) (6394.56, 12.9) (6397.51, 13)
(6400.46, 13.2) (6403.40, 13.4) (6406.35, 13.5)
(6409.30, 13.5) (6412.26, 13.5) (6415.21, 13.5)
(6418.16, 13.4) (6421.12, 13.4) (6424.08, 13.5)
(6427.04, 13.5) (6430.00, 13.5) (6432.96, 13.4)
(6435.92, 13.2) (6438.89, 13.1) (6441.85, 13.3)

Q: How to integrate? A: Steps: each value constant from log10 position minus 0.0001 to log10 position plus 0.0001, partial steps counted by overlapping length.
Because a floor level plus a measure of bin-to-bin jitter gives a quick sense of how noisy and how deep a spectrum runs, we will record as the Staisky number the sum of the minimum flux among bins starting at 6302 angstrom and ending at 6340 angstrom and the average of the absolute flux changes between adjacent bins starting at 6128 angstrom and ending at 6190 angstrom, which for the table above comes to 12.9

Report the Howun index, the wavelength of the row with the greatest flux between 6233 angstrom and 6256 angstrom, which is 6249.00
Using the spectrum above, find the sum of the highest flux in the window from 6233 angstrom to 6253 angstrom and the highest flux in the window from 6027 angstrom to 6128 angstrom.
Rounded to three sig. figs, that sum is 25.8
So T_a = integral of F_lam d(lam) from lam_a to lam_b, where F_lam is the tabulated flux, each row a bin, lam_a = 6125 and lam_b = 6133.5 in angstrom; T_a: 110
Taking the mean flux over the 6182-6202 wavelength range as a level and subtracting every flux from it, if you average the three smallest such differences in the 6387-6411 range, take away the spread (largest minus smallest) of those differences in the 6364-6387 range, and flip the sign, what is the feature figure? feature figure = 1.32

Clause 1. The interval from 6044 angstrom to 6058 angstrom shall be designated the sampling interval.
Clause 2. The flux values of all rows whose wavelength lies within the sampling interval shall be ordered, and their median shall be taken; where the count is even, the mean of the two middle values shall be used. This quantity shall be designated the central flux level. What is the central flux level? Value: 13.9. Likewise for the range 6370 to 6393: 13.1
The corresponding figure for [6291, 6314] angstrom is 12.7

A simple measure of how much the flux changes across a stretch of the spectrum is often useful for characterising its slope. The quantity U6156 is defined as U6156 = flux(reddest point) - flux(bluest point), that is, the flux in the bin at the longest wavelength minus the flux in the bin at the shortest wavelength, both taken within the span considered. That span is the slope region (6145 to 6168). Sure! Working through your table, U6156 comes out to -2.7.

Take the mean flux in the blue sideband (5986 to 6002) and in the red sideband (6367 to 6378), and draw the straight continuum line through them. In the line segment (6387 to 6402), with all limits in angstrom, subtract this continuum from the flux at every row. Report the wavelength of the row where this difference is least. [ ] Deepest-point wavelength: 6394.56 angstrom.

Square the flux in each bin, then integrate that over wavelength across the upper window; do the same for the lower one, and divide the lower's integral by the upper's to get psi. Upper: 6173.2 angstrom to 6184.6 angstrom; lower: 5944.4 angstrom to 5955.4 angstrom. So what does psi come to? 0.96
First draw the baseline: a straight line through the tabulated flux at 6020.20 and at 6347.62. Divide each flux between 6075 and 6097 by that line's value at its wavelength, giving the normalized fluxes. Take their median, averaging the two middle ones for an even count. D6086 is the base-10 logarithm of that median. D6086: 0.01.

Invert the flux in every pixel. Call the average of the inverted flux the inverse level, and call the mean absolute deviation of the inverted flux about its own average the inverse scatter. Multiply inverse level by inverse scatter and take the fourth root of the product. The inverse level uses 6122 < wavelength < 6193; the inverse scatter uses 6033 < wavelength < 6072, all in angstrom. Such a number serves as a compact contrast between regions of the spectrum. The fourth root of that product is 0.098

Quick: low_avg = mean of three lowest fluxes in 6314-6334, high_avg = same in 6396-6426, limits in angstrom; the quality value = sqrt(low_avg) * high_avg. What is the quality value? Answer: 47.0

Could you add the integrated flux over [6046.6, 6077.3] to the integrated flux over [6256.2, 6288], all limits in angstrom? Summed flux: 815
